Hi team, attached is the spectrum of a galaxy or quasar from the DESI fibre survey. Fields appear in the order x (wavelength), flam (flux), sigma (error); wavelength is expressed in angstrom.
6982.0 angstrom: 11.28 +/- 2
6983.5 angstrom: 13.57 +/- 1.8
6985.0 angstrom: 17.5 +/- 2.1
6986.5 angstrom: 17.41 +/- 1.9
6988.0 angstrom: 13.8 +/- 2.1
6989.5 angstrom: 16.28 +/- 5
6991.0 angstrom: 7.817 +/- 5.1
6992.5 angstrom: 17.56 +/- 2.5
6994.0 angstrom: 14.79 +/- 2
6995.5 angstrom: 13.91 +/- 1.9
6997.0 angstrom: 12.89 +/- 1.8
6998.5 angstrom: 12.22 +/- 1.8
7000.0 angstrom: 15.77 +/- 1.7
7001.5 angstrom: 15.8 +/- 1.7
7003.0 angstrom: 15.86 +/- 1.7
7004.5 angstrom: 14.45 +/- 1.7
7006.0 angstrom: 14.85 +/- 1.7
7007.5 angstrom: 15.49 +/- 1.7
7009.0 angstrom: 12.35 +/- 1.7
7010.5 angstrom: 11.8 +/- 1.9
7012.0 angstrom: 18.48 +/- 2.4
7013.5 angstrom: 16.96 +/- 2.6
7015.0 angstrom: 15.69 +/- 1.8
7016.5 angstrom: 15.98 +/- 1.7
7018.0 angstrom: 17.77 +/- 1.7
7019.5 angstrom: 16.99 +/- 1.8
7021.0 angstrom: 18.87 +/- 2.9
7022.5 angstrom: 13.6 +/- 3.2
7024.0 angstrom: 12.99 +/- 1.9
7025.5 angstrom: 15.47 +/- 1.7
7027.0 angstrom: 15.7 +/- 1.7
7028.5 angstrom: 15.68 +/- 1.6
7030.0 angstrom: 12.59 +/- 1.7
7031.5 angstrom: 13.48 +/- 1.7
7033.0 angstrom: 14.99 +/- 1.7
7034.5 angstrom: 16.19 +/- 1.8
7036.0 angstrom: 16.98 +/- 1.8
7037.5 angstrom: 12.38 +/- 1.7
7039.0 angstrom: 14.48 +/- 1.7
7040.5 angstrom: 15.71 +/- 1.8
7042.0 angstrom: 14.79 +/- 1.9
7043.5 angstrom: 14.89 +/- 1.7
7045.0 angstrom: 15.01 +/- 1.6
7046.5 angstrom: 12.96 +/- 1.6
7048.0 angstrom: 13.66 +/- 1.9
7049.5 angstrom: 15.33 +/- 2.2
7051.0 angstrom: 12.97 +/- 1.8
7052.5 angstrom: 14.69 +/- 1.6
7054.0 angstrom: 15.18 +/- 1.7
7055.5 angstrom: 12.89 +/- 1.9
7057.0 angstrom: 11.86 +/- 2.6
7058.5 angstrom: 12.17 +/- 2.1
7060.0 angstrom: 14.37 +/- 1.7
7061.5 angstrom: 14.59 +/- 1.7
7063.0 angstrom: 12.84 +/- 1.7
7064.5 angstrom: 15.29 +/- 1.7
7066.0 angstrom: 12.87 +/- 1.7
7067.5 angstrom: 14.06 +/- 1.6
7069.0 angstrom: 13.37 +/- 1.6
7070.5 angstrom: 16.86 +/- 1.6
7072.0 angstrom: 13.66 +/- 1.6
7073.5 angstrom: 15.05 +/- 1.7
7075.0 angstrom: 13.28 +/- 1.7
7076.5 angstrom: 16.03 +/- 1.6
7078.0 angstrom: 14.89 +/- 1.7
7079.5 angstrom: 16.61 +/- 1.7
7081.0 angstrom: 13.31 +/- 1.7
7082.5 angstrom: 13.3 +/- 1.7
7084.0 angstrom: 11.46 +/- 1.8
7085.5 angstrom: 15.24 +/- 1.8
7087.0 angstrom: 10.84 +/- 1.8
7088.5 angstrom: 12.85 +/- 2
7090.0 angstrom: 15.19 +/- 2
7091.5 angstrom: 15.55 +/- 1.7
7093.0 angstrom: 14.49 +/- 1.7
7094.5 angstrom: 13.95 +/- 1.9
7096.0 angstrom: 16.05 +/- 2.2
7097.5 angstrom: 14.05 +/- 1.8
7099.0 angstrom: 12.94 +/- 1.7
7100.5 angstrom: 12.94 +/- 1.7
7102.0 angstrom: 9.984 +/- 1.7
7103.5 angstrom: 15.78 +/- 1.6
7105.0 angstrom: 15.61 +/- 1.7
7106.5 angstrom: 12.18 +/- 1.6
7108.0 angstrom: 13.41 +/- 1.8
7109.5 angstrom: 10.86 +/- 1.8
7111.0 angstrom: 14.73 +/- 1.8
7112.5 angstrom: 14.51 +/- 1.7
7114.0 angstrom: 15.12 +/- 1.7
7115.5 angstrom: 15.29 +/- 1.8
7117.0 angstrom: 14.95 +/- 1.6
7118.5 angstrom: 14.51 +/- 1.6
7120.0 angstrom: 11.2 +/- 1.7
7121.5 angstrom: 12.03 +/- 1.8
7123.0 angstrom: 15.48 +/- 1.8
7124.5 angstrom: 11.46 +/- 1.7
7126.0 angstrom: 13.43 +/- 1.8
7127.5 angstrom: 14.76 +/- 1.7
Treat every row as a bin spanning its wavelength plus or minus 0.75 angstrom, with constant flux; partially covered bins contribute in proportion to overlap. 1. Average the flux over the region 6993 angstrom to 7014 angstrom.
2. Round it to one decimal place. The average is 14.7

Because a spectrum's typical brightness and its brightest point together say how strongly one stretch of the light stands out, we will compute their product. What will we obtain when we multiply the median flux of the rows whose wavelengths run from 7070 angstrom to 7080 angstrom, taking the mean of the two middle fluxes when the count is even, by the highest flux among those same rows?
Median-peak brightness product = 254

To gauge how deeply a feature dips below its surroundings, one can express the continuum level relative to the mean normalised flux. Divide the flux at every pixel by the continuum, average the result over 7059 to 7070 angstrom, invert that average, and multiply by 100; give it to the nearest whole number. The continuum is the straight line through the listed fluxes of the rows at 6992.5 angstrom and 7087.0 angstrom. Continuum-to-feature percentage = 89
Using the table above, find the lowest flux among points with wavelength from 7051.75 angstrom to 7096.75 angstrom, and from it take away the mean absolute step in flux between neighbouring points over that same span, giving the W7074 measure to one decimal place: 9.0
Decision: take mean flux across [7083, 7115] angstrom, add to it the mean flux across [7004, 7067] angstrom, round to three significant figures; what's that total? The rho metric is 28.4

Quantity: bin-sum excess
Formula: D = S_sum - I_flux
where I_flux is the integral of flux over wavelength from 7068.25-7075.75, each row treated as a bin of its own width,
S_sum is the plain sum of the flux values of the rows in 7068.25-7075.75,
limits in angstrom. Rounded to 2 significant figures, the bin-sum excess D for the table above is -36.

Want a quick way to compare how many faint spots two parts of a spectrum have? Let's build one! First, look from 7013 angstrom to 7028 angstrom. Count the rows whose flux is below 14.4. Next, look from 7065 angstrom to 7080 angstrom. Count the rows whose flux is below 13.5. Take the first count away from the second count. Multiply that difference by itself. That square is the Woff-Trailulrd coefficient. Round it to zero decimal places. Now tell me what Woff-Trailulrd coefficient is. 1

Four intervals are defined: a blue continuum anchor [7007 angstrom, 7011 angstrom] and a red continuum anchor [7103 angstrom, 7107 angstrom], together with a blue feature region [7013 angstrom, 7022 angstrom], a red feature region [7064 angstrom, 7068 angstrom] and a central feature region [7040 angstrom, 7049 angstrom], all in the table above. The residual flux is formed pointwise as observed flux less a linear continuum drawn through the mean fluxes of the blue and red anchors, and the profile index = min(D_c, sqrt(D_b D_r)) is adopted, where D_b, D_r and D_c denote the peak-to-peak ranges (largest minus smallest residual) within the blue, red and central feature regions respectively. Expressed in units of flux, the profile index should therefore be 2.7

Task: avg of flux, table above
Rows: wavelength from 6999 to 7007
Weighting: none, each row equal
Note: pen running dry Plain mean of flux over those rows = 15.3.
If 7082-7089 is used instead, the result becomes 12.7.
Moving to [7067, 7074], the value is 14.6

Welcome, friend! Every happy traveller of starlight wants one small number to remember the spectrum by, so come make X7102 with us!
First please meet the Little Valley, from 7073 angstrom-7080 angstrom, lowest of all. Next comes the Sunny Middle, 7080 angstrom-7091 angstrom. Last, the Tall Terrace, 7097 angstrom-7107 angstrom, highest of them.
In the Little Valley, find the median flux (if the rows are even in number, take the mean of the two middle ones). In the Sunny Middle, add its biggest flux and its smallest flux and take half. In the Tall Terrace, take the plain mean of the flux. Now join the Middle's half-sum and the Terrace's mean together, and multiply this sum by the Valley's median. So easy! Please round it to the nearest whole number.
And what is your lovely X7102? 397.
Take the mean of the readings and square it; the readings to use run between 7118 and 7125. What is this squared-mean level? 167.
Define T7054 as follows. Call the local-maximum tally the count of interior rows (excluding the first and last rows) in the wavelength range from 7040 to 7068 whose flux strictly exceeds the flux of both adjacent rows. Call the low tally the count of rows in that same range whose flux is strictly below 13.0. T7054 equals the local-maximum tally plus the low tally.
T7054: 12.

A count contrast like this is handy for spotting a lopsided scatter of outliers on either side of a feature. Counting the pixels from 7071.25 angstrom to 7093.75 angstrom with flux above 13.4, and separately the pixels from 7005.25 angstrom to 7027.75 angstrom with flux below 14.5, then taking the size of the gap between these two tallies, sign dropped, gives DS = 5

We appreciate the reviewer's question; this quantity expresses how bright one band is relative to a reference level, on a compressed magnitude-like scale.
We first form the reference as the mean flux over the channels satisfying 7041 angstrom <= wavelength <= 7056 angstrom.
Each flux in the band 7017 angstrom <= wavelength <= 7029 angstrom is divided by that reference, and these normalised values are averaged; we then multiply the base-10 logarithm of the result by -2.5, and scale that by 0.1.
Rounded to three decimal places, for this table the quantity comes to -0.012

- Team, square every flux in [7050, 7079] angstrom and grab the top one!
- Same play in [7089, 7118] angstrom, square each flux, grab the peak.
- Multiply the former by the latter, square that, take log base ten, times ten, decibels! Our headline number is 97.3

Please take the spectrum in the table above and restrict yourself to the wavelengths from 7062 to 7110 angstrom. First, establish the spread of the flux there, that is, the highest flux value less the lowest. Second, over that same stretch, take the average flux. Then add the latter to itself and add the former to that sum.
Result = 34.7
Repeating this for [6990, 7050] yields 40.7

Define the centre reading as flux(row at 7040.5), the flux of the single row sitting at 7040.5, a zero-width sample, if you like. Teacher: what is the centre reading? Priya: 15.71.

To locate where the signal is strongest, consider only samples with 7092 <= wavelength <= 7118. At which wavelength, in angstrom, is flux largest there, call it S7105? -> 7096.0 angstrom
